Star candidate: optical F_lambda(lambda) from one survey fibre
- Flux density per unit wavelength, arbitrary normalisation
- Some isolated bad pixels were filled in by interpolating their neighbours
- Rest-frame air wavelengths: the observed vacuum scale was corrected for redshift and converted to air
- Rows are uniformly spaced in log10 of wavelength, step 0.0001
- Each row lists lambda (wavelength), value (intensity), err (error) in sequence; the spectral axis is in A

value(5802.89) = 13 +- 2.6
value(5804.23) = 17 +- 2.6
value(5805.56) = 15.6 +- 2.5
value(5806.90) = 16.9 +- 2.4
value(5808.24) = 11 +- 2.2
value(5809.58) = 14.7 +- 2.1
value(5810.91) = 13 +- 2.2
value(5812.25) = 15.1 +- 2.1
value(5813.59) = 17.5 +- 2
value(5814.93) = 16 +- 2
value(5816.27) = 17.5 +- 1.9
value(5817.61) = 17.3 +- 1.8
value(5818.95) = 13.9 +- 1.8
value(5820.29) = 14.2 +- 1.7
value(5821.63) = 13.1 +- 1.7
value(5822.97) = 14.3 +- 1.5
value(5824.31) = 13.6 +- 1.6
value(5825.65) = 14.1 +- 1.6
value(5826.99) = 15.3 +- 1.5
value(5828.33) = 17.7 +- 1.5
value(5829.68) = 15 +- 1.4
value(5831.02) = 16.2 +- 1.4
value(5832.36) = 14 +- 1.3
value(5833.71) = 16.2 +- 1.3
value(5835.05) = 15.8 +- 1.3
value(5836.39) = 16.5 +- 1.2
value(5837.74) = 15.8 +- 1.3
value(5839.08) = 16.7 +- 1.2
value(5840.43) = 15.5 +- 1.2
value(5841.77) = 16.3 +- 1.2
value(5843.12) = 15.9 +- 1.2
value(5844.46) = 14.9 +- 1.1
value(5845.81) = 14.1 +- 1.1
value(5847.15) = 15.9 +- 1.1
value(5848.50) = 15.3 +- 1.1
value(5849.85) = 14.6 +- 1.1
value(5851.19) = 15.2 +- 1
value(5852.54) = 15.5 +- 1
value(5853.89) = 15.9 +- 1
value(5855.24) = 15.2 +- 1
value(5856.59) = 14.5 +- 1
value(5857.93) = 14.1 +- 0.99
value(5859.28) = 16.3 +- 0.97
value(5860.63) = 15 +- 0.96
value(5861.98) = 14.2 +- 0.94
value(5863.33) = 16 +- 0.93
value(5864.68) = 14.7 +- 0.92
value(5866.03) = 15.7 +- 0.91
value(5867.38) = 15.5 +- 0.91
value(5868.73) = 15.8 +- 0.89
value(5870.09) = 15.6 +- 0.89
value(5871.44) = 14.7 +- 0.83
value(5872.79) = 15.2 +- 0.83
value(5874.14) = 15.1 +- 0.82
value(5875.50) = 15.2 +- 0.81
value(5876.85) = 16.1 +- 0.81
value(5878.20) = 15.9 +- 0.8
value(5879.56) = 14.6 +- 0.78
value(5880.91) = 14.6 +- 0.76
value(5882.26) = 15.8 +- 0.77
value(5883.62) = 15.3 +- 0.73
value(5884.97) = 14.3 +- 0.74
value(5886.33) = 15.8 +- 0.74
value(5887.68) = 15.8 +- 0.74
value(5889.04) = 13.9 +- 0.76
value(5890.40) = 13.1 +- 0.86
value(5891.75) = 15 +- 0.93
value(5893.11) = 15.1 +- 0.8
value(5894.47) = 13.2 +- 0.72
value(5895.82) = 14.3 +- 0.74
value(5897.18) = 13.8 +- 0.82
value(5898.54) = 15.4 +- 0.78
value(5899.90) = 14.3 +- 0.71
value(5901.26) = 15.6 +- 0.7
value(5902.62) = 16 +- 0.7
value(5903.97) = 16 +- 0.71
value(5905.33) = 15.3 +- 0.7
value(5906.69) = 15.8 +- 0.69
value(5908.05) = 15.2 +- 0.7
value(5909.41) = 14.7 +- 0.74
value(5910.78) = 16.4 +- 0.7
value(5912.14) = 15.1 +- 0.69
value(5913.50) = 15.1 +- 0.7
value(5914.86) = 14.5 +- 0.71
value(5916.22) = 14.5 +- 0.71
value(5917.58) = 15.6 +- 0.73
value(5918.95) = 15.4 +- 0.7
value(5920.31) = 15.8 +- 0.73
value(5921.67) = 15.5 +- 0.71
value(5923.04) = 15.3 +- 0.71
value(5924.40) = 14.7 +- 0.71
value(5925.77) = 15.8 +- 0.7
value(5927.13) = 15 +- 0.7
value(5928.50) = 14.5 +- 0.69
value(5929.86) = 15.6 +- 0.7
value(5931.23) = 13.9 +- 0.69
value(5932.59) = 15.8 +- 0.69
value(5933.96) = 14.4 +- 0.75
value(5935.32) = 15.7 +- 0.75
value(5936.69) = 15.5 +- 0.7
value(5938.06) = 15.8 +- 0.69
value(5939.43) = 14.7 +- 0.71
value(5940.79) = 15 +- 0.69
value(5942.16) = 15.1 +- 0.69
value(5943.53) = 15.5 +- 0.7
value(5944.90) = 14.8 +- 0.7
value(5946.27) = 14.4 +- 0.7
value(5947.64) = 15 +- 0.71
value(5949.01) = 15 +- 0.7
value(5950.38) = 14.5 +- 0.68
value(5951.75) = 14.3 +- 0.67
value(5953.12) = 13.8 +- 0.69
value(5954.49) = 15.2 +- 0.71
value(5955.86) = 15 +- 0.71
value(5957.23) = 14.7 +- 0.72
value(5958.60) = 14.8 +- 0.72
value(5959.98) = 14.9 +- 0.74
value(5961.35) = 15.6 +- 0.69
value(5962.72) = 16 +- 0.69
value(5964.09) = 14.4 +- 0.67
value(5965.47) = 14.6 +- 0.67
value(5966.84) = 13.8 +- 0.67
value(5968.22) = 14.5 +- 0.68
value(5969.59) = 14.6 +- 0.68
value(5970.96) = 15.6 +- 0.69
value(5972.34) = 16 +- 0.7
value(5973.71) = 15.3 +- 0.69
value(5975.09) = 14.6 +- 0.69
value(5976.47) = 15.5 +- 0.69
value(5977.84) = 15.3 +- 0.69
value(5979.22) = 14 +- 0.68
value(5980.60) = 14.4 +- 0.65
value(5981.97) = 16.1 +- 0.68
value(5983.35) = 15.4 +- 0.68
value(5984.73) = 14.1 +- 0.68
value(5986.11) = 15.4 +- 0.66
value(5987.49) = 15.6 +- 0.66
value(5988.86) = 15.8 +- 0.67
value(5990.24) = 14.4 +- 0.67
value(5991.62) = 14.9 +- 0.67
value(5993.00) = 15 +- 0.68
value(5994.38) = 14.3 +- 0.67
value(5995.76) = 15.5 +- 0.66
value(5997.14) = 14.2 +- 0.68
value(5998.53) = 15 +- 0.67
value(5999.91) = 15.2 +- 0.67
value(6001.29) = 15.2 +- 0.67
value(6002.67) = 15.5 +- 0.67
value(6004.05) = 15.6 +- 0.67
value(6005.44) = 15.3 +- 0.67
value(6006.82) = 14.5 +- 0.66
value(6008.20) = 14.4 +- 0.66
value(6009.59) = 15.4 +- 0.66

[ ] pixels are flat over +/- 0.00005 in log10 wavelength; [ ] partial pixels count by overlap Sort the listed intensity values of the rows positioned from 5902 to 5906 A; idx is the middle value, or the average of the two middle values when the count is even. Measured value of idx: 16.0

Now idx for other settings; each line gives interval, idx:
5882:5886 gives 15.3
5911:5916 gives 15.1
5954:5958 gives 15.0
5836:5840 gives 16.5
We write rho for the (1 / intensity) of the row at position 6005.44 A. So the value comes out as 0.0654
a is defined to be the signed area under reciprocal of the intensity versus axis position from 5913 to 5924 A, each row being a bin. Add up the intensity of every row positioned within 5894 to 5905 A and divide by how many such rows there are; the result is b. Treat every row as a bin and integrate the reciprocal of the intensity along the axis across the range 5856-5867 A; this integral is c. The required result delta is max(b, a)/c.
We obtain 20.3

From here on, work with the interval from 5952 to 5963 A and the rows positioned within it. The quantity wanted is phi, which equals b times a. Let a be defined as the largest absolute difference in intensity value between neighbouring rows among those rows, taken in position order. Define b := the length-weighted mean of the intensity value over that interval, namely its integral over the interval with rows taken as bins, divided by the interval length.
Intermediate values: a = 1.4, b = 14.9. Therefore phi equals 20.9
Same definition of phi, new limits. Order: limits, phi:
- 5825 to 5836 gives 42.0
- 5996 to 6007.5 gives 12.1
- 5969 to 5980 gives 19.6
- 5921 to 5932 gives 25.6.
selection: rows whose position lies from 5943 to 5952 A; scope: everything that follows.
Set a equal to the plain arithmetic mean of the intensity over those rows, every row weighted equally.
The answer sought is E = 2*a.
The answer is 29.6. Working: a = 14.8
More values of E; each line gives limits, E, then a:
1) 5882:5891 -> 29.7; 14.9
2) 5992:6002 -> 29.8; 14.9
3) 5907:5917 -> 30.1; 15.1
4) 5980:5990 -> 30.5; 15.3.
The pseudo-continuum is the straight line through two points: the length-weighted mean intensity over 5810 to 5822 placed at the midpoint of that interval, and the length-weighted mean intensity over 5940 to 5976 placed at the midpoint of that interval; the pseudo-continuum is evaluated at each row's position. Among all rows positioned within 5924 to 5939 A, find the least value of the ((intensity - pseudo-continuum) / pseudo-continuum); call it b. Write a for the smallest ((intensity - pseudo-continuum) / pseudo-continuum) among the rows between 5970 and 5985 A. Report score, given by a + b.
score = -0.127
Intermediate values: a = -0.06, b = -0.072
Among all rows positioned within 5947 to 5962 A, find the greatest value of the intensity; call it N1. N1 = 15.6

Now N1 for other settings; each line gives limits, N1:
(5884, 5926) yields 16.4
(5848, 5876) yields 16.3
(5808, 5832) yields 17.7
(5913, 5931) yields 15.8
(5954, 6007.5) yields 16.1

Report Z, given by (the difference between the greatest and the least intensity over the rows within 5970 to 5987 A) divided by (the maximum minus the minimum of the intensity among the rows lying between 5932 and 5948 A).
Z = 1.5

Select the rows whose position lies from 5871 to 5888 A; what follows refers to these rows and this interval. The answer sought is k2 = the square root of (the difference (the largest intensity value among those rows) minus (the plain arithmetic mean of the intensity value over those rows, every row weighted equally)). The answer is 0.92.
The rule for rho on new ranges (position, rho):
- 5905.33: 0.0654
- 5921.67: 0.0645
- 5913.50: 0.0662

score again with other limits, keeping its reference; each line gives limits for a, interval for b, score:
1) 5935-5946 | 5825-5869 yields -0.100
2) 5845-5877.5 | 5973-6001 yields -0.130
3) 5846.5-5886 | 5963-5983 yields -0.144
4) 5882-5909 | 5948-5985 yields -0.206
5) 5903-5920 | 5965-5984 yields -0.106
